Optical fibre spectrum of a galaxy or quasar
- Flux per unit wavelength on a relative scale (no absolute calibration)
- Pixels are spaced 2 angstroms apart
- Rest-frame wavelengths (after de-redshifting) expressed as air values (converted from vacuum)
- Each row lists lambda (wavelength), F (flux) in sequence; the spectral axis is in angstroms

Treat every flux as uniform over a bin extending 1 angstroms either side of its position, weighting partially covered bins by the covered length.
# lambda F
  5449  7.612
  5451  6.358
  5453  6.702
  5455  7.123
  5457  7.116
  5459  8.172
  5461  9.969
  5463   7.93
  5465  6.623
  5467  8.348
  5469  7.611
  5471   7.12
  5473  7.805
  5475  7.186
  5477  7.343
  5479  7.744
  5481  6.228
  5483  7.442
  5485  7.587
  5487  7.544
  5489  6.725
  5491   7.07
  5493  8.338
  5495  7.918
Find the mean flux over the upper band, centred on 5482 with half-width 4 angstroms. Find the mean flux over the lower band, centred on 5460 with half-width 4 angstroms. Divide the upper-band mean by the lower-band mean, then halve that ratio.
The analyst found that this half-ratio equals 0.44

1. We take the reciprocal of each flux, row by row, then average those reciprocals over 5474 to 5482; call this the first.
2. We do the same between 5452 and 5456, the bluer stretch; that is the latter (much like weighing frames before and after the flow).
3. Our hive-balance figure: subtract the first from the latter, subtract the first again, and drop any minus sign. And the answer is 0.138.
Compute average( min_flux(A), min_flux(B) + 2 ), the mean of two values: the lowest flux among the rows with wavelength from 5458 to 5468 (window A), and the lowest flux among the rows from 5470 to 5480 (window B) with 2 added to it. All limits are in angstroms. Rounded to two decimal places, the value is 7.87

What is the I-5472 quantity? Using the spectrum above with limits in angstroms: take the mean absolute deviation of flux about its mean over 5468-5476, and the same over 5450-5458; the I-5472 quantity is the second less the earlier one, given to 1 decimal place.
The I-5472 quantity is 0.0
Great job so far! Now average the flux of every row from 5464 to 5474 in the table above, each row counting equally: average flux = 7.50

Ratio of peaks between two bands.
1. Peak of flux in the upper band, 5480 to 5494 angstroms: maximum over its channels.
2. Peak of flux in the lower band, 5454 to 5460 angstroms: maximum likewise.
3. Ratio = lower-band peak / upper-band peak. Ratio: 0.98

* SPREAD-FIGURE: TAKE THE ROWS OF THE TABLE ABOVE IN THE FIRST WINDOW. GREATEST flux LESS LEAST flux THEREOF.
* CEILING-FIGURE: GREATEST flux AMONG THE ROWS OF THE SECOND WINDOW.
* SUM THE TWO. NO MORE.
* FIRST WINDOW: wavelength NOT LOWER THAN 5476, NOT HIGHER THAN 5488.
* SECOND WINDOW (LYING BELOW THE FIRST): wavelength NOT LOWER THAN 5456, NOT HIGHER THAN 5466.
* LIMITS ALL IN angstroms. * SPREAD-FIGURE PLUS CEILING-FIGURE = 11.5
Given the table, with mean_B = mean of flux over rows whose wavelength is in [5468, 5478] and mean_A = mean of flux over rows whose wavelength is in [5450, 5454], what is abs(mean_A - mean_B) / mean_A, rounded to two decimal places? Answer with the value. 0.14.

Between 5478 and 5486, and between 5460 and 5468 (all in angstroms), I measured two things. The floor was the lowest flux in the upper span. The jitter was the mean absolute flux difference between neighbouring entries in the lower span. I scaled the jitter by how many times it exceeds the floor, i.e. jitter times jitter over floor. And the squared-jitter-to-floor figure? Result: 0.46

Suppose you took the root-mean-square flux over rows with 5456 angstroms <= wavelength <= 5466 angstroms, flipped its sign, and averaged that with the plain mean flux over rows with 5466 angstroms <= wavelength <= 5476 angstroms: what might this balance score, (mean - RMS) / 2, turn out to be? -0.22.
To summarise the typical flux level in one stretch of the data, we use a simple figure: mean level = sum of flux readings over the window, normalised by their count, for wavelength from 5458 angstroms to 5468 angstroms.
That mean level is 8.21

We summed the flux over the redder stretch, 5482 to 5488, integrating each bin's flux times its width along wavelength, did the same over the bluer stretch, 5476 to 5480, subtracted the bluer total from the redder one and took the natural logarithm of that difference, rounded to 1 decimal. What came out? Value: 2.7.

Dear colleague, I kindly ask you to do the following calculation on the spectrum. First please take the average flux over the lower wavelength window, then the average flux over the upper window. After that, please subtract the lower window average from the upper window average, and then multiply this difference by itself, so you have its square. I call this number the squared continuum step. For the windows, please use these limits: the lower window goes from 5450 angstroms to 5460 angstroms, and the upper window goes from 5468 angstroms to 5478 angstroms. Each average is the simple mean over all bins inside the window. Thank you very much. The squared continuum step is 0.1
